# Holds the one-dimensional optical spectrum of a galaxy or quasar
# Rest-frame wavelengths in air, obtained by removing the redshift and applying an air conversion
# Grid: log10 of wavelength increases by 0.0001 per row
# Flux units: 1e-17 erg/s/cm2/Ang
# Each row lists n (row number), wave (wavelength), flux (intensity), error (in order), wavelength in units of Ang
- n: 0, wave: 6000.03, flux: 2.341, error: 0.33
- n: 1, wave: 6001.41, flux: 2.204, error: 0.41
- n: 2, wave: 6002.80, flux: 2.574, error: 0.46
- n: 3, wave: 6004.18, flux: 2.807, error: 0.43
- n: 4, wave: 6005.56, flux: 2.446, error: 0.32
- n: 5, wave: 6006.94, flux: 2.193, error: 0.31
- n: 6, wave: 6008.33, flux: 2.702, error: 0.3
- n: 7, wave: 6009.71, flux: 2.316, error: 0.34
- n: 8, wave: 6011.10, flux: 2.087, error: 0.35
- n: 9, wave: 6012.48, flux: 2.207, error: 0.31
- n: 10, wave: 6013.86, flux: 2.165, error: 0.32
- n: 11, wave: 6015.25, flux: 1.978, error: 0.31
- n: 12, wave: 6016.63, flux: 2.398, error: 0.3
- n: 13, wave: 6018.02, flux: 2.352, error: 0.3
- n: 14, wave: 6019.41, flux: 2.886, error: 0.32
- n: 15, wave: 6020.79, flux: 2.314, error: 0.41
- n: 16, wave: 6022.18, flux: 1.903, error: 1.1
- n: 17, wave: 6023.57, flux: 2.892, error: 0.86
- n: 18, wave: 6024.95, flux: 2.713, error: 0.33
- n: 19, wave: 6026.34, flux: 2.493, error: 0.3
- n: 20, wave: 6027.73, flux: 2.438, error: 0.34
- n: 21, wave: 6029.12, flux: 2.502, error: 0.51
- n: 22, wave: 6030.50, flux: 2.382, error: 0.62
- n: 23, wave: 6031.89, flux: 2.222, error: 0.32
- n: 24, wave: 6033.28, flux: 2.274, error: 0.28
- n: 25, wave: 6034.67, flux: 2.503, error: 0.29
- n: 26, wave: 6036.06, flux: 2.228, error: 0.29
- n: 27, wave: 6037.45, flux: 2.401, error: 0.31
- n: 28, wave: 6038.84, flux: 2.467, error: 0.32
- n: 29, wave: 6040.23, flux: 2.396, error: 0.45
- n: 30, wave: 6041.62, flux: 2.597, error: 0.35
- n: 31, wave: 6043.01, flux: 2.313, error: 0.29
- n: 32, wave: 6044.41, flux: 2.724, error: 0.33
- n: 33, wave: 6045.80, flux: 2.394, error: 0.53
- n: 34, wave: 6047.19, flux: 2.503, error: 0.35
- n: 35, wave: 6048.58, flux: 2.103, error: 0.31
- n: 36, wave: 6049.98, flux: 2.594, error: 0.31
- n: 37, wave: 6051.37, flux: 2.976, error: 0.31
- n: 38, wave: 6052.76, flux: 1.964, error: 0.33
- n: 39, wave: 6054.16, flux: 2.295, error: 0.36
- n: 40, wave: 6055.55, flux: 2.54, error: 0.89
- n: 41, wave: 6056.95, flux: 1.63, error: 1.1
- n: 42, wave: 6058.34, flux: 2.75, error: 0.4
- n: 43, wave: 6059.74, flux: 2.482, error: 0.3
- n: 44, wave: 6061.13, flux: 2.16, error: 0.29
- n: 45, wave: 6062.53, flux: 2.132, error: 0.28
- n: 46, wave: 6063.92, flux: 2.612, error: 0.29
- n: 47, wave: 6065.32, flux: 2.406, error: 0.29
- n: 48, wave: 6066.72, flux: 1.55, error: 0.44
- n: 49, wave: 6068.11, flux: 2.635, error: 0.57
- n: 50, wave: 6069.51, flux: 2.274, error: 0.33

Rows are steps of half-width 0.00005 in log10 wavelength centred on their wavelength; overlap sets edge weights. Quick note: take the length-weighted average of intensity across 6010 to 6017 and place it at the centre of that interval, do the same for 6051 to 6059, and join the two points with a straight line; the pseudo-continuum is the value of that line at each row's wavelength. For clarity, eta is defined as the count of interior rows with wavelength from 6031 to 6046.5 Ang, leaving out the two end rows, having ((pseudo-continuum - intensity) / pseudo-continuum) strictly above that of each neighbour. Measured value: 3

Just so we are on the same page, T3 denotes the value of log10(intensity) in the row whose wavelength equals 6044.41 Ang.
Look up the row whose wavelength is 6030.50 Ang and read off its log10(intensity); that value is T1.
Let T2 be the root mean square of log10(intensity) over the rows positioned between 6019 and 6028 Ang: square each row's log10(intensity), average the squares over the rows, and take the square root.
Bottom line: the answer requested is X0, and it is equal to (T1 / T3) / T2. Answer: 2.2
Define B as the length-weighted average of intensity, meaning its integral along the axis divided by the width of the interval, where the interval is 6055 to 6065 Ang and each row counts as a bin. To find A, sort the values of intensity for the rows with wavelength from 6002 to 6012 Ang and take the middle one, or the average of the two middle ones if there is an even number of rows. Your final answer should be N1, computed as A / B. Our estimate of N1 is 1.05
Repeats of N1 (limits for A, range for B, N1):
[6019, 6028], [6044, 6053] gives 1.00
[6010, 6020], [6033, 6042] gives 0.92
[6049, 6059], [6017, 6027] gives 1.01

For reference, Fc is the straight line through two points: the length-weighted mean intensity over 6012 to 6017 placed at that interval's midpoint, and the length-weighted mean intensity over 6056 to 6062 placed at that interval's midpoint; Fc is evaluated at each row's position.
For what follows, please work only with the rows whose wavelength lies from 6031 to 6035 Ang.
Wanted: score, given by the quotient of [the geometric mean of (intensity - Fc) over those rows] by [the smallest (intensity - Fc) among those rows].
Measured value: 4.7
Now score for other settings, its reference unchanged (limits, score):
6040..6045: 2.7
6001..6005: 4.5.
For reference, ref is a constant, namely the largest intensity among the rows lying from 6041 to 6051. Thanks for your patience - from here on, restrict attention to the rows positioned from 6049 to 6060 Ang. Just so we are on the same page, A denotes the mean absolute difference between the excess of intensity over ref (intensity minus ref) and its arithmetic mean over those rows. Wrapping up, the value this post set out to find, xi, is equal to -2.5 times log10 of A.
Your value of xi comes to 1.2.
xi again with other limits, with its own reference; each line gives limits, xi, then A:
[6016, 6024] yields 1.4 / 0.29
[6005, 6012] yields 1.9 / 0.18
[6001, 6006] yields 1.8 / 0.18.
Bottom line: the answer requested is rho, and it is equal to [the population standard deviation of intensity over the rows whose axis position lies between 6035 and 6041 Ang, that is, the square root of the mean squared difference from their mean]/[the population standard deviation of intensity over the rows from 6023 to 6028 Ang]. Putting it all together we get 0.5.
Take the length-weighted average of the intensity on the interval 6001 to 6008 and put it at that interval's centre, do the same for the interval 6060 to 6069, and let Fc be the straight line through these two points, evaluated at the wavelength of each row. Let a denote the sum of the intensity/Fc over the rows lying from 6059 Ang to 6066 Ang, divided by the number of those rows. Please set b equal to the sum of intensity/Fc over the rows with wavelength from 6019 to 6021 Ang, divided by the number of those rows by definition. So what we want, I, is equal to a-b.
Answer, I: -0.04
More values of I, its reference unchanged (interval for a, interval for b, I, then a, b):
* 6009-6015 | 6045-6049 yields -0.11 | 0.90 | 1.01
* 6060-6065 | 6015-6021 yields 0.03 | 1.01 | 0.99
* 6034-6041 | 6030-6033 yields 0.05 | 1.02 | 0.97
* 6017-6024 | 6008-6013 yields 0.07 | 1.02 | 0.95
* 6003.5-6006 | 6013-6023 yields 0.12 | 1.07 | 0.94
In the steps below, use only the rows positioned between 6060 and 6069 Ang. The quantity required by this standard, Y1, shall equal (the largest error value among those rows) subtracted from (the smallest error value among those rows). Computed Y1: -0.29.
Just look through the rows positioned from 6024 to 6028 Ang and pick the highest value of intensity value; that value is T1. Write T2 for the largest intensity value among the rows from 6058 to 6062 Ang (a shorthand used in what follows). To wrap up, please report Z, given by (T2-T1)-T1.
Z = -2.68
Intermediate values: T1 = 2.713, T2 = 2.75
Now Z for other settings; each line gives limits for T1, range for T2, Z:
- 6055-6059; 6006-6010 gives -2.80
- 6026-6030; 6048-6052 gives -2.03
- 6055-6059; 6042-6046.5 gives -2.78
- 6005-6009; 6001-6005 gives -2.60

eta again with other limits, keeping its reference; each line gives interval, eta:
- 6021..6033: 1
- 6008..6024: 4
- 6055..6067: 2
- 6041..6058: 4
